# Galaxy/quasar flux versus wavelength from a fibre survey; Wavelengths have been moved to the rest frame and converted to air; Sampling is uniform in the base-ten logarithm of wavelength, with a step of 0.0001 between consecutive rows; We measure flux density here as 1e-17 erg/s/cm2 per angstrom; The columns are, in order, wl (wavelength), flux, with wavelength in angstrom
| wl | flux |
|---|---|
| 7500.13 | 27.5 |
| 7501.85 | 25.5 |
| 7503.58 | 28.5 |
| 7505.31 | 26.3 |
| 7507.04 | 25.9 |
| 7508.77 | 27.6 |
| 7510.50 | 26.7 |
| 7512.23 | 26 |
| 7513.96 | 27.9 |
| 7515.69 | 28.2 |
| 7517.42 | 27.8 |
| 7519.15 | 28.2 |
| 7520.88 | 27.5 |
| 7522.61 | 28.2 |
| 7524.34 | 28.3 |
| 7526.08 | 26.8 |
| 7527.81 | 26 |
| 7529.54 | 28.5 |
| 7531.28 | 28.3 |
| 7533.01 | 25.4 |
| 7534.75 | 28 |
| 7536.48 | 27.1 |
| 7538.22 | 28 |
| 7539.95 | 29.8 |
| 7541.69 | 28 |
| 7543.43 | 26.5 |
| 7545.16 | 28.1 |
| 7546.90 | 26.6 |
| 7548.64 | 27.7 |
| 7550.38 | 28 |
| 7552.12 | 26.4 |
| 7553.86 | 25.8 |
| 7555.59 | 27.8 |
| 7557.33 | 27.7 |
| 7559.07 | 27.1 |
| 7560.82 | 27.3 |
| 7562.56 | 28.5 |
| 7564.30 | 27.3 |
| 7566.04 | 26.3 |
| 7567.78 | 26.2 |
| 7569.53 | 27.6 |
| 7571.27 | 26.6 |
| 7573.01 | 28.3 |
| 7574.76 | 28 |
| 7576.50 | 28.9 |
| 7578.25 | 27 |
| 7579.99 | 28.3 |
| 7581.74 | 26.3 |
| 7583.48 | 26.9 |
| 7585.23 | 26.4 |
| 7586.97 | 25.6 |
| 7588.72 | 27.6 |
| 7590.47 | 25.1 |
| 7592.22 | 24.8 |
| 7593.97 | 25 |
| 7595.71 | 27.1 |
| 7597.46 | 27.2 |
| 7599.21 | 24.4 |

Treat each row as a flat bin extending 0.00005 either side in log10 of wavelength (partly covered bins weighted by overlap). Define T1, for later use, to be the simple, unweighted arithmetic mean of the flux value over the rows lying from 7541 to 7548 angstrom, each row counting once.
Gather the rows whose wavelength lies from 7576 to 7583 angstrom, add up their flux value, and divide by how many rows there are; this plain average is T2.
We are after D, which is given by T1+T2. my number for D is 54.9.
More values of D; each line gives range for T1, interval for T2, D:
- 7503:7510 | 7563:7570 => 53.9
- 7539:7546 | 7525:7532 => 55.5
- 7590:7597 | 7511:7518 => 53.0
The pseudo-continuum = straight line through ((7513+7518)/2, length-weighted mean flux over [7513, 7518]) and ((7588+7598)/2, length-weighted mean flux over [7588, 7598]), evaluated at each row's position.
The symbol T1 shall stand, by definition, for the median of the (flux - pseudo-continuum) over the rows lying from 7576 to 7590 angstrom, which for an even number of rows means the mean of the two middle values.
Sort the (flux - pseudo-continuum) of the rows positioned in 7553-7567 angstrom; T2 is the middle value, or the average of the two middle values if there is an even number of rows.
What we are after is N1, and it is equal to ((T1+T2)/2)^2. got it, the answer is 0.28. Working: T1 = 0.58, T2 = 0.49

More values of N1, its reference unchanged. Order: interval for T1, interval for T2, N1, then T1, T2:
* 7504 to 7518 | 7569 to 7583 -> 0.02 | -0.94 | 1.22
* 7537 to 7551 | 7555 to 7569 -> 0.32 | 0.64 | 0.49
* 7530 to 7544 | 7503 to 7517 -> 0.04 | 0.56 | -0.94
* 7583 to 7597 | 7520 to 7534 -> 0.01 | -0.25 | 0.06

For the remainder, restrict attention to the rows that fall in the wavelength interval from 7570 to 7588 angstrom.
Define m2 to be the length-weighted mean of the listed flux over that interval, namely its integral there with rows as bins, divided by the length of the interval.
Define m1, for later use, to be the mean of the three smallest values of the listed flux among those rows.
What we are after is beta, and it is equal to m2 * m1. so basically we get 711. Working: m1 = 26.1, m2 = 27.3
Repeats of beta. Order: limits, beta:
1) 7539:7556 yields 721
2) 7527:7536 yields 721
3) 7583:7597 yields 651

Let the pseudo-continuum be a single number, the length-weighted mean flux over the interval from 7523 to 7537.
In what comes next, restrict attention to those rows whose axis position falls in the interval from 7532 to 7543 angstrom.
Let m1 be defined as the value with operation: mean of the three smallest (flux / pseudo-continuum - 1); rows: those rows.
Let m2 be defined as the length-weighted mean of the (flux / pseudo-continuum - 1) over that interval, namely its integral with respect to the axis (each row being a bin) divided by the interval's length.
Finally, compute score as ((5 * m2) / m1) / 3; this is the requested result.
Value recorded -1.1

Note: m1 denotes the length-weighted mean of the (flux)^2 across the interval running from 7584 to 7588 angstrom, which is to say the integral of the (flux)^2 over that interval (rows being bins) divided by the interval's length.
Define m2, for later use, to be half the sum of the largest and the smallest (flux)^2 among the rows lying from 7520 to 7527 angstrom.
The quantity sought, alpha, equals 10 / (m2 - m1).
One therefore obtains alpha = 0.13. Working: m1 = 684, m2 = 760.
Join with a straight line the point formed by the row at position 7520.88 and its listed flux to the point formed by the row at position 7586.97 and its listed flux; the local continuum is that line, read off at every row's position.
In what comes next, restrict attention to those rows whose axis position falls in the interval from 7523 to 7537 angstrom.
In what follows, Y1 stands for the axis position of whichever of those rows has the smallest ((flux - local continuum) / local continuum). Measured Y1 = 7533.01 angstrom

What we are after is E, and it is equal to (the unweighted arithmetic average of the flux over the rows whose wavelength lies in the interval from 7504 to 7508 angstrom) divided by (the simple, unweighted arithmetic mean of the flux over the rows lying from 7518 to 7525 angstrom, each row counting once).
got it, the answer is 0.93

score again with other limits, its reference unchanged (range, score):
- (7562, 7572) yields 0.5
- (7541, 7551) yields -0.5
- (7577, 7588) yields 0.7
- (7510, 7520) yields -0.5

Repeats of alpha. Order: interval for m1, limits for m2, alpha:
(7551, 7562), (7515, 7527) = 0.39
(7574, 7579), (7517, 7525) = -1.88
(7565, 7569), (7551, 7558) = 0.45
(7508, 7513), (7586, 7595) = -0.35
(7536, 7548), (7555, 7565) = 4.10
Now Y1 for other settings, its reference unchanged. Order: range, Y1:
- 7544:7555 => 7553.86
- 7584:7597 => 7592.22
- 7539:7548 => 7543.43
